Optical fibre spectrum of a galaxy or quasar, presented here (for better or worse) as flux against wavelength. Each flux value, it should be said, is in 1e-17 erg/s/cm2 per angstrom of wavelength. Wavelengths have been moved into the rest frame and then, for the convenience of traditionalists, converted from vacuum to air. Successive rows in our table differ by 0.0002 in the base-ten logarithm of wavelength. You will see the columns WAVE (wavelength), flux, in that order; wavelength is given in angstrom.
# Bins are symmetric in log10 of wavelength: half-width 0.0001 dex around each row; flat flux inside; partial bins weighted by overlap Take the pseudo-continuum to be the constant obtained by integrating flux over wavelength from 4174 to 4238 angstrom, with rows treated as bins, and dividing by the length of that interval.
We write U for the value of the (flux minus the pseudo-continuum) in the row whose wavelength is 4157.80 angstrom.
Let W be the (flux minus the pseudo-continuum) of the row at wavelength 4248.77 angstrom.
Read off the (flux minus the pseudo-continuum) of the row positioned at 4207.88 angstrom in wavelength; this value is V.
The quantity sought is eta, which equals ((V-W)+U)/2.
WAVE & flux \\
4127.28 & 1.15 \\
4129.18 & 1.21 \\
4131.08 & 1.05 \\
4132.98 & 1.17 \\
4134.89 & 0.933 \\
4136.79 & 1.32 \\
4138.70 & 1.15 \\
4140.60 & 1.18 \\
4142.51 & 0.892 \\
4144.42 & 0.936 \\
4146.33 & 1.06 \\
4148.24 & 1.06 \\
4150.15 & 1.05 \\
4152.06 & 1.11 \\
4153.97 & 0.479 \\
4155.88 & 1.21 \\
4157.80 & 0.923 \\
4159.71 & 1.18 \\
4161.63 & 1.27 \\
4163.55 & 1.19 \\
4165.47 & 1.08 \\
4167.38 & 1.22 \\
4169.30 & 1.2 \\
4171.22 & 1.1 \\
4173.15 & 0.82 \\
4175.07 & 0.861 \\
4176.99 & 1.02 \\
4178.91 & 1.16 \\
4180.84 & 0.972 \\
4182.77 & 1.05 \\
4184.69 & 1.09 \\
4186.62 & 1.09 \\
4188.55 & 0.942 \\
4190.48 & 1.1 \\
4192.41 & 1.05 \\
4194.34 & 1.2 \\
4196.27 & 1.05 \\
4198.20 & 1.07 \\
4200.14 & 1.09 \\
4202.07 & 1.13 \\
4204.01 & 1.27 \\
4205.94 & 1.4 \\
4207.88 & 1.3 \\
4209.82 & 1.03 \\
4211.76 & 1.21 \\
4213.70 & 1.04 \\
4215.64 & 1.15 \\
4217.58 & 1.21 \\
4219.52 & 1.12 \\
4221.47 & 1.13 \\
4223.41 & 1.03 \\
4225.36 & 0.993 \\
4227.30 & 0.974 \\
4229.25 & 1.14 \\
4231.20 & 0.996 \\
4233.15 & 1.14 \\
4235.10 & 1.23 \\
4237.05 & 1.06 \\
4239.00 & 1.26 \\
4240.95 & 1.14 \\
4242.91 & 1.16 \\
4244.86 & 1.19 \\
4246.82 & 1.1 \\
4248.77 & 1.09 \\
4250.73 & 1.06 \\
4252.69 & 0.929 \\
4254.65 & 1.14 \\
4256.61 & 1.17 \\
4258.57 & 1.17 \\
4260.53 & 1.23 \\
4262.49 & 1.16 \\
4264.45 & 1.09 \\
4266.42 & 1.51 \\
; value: 0.02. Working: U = -0.18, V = 0.20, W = -0.01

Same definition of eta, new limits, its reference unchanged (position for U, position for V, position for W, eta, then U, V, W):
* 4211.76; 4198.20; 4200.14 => 0.05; 0.11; -0.03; -0.01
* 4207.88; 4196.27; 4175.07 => 0.19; 0.20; -0.05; -0.24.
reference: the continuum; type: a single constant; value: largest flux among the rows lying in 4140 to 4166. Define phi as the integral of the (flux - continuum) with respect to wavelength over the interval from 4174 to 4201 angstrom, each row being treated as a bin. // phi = -5.9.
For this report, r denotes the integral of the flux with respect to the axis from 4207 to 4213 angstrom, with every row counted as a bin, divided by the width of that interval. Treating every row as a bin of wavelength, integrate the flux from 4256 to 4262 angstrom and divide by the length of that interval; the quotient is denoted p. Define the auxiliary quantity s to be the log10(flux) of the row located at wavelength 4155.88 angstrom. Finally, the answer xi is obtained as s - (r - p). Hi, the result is 0.10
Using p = 1.19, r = 1.17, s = 0.083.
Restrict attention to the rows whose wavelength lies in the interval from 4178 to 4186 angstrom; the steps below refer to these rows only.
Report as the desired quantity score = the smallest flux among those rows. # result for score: 0.972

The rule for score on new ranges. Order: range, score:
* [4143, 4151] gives 0.936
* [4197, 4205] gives 1.07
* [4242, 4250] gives 1.09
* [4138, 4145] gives 0.892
